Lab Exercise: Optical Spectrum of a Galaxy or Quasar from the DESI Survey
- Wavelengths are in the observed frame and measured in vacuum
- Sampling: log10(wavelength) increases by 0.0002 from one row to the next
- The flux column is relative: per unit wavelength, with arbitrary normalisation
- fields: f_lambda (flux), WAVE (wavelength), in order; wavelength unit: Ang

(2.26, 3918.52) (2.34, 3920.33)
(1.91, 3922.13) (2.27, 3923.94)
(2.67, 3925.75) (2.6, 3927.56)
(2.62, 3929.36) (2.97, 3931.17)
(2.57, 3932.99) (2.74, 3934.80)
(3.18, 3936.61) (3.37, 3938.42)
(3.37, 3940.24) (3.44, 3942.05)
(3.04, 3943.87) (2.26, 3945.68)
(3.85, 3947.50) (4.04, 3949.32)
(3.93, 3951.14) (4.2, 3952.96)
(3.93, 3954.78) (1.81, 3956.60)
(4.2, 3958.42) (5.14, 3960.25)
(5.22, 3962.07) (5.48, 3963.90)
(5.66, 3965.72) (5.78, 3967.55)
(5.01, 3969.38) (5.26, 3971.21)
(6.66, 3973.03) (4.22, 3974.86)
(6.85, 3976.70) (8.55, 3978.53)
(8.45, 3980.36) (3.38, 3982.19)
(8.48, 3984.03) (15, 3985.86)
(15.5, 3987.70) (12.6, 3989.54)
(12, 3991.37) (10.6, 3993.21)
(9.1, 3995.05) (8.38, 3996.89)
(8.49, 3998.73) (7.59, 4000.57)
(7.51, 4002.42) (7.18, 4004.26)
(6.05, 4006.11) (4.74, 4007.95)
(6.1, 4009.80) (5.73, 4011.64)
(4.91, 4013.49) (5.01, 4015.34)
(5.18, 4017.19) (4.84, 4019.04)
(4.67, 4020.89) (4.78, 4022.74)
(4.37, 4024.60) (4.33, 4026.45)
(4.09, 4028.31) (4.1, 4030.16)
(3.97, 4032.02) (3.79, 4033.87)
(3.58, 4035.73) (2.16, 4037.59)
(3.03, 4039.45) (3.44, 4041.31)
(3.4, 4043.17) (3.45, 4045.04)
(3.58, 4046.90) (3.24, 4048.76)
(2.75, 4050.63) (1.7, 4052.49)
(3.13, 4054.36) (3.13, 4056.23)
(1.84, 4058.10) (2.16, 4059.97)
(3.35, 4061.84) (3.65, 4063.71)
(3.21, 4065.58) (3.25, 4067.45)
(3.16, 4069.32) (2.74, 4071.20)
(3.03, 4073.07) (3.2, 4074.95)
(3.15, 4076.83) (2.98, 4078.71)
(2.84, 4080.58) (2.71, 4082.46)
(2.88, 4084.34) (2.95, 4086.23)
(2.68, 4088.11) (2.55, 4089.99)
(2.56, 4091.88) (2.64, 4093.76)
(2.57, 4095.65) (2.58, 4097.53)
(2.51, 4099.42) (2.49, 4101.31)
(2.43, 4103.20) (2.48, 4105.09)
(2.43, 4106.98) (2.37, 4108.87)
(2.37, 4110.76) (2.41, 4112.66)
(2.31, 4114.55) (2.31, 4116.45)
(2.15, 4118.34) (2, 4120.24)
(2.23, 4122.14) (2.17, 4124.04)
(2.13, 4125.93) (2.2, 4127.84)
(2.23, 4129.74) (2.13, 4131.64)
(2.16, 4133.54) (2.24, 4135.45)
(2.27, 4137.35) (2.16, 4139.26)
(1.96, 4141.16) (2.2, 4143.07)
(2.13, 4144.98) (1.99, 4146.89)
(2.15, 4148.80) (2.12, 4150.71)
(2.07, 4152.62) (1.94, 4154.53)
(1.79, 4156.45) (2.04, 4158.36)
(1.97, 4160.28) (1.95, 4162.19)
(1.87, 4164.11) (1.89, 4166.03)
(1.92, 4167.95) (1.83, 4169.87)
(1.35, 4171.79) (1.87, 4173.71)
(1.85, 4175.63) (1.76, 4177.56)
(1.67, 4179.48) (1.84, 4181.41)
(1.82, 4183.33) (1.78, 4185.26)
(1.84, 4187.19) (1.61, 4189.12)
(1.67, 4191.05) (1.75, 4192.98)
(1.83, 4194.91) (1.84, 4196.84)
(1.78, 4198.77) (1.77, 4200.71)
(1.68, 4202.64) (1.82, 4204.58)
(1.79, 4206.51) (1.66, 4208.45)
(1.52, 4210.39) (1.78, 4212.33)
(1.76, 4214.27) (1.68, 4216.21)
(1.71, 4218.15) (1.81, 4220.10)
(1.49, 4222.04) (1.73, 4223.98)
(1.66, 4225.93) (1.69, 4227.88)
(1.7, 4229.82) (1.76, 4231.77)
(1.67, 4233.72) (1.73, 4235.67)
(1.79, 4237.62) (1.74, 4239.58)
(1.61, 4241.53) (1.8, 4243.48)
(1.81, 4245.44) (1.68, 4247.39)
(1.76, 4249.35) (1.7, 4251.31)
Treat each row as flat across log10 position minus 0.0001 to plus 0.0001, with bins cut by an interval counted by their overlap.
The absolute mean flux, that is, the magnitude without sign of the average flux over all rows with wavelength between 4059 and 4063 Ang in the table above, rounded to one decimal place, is 2.8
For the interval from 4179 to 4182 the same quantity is 1.8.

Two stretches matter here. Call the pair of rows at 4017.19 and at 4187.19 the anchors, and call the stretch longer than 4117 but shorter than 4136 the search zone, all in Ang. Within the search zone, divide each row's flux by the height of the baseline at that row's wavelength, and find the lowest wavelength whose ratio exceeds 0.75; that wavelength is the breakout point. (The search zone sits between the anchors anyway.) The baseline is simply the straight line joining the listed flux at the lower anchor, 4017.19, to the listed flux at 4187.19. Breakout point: 4129.74 Ang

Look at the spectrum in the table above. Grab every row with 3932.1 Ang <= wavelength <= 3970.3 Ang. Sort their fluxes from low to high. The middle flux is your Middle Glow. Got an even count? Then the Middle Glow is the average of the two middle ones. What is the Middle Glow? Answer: 3.93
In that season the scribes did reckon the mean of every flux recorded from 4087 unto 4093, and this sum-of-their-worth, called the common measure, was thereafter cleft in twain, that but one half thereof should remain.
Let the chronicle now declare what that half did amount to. 1.30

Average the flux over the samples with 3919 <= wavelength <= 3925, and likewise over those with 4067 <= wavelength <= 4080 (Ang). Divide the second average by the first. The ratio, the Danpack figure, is 1.4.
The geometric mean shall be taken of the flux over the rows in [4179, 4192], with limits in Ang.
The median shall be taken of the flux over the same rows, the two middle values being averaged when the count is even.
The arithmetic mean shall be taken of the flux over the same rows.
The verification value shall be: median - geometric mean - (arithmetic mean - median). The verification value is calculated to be 0.07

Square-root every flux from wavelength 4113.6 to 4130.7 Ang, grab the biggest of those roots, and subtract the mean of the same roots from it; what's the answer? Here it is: 0.04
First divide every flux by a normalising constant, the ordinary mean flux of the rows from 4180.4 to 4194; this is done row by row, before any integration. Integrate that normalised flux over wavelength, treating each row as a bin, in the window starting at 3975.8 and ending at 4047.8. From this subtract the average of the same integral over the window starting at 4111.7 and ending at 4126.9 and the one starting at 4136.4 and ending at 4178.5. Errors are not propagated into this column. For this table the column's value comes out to 228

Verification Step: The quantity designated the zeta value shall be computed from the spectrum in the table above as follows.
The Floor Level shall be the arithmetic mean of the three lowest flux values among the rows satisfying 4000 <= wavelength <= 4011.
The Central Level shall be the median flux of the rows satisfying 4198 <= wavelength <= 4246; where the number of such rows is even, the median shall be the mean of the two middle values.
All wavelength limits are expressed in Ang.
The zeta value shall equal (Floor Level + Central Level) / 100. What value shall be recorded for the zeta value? 0.074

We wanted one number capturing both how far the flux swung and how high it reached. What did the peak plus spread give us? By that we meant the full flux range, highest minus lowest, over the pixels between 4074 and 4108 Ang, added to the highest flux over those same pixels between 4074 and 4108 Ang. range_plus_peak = 4.0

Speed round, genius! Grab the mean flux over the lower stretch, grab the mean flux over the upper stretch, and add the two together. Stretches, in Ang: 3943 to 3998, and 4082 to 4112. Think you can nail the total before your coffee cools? 9.2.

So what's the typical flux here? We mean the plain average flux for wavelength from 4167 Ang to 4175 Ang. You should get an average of 1.7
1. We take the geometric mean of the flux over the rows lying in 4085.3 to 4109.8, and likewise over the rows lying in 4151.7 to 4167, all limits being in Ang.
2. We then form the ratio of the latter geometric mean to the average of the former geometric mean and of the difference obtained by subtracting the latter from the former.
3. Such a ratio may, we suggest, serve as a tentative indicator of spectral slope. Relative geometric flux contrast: 1.2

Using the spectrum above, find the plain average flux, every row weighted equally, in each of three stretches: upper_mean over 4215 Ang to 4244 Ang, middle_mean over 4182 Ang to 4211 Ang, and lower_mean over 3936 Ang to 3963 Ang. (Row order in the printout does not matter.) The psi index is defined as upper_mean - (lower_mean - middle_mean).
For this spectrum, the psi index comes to -0.2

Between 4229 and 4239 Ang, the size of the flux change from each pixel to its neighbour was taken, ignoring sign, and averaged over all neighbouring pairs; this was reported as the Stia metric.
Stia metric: 0.07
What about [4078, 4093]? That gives 0.13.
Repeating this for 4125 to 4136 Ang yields 0.06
